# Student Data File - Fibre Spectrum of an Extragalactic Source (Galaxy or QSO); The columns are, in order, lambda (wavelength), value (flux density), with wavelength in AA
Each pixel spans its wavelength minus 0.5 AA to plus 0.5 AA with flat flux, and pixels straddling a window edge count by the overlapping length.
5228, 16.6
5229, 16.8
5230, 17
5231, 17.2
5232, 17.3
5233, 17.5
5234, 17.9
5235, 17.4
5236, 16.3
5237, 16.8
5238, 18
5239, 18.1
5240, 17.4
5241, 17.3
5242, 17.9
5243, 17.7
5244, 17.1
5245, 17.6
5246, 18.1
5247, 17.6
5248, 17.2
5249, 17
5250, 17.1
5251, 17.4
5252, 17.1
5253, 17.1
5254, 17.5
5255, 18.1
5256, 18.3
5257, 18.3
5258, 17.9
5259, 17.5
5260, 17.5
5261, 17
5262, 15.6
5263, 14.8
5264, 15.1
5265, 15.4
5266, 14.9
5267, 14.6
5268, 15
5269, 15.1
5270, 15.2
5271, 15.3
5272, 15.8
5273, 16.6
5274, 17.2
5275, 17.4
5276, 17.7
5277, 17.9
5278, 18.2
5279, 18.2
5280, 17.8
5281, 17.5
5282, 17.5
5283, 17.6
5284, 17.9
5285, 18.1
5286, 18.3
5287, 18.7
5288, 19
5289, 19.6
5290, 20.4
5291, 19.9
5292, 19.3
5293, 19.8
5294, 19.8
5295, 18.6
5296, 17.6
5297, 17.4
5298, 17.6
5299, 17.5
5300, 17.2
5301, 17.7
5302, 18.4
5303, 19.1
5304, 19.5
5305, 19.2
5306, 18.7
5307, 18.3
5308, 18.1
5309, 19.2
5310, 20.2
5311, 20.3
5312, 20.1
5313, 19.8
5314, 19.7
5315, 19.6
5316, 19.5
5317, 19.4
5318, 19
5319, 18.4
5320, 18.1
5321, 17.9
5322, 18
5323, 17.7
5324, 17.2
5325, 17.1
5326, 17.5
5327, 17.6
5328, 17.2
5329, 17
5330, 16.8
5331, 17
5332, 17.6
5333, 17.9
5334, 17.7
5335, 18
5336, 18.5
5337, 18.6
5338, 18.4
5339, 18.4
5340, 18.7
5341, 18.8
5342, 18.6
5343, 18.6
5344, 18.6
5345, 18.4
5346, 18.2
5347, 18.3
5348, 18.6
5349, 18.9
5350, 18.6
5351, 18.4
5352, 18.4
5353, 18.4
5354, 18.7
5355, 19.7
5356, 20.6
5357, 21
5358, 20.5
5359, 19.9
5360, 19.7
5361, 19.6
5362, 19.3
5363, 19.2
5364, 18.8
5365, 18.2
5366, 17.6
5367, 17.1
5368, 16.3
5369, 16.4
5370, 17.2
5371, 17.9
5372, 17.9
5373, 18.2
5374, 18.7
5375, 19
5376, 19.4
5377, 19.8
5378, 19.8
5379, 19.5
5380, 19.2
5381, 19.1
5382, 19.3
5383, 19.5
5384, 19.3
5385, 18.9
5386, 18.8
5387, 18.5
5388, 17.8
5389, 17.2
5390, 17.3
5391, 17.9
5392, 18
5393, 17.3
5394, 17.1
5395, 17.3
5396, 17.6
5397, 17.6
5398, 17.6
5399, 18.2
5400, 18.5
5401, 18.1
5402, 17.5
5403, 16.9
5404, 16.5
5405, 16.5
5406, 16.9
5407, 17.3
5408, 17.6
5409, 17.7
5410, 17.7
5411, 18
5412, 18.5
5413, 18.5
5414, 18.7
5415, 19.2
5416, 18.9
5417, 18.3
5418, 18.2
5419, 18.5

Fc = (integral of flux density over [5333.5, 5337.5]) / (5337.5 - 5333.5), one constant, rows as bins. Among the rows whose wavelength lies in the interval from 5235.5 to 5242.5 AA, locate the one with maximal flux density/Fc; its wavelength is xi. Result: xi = 5239 AA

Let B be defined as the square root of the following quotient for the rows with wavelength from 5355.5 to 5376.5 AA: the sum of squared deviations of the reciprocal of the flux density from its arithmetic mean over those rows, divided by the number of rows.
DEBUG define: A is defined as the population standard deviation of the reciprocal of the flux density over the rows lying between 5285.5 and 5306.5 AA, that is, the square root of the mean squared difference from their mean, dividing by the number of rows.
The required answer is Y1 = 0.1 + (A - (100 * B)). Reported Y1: -0.28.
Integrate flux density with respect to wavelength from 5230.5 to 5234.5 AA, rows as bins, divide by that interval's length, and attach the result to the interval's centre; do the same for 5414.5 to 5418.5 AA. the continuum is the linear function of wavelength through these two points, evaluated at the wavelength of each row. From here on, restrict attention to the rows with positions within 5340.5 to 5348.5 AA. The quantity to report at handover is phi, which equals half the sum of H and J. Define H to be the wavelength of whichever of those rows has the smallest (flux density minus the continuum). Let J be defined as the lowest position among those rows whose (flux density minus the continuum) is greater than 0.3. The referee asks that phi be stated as 5343.5 AA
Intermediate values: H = 5346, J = 5341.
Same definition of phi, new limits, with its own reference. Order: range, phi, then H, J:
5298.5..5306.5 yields 5301.0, 5300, 5302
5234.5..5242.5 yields 5237.0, 5236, 5238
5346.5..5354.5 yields 5347.5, 5347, 5348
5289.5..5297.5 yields 5293.5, 5297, 5290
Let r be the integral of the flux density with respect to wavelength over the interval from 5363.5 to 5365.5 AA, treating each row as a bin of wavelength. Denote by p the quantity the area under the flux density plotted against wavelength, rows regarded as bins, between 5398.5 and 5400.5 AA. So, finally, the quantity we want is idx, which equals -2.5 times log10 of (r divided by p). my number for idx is 0.0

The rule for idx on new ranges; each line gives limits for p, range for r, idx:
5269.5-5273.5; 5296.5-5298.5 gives 0.6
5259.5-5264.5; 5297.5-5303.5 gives -0.3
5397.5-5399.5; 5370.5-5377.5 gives -1.4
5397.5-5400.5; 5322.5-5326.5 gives -0.3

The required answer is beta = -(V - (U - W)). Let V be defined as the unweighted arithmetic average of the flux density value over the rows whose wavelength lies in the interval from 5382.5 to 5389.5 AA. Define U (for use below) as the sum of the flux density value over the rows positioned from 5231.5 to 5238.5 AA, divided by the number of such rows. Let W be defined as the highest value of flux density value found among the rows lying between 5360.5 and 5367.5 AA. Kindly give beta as -20.9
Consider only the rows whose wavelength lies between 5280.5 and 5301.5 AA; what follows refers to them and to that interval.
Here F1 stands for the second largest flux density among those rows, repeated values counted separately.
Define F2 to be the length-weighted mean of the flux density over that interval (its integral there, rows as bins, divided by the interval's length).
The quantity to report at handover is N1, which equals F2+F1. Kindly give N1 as 38.3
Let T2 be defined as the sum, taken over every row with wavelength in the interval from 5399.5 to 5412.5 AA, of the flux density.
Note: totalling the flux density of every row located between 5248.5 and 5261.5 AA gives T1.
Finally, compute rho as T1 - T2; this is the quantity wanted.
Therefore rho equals 0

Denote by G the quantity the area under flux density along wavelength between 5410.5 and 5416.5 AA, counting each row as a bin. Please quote 112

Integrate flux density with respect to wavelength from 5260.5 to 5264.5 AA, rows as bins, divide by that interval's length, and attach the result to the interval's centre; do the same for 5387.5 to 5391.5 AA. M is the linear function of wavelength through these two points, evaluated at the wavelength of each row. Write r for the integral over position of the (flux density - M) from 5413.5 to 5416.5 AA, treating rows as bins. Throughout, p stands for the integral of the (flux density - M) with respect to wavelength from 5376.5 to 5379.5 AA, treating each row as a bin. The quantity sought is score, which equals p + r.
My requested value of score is 10.0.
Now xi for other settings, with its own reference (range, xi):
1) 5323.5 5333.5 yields 5333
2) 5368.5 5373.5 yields 5373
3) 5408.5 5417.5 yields 5415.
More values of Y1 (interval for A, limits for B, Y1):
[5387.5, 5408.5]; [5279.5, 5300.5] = -0.18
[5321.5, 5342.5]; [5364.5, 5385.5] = -0.22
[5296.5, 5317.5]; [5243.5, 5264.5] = -0.24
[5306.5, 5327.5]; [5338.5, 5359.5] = -0.11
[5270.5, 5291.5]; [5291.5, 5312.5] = -0.18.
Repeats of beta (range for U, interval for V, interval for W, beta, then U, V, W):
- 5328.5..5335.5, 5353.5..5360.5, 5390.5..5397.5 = -20.6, 17.4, 20.0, 18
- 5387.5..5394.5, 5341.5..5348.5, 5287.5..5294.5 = -21.4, 17.5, 18.5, 20.4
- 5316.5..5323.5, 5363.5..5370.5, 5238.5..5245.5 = -17.1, 18.4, 17.4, 18.1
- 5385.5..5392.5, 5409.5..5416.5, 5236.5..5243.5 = -18.7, 17.9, 18.5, 18.1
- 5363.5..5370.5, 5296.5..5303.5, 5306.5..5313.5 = -20.8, 17.4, 17.8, 20.3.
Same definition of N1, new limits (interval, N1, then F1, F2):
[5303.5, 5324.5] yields 39.1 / 20.2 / 18.9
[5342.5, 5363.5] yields 39.7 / 20.6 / 19.1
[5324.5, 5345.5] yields 36.7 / 18.7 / 18.0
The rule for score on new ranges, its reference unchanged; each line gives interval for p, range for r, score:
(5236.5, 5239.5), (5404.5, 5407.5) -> 4.4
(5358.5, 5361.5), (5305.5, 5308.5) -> 14.1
